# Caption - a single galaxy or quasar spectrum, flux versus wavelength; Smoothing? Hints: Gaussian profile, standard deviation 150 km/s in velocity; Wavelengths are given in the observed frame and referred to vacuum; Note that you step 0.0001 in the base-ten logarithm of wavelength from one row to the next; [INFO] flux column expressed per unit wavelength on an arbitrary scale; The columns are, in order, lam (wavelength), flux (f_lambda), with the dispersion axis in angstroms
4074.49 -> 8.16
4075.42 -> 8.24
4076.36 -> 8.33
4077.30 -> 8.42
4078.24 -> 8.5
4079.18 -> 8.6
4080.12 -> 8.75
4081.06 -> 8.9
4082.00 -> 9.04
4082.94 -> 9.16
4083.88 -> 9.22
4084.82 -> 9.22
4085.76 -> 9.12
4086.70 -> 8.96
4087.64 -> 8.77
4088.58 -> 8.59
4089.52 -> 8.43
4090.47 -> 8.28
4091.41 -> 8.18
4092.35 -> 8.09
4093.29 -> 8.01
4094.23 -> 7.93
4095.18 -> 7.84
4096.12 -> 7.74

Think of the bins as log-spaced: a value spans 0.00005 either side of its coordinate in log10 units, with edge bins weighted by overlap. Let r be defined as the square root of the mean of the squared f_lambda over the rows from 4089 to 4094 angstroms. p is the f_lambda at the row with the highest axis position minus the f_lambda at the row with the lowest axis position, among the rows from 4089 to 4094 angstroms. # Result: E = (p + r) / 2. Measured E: 3.9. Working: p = -0.4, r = 8.2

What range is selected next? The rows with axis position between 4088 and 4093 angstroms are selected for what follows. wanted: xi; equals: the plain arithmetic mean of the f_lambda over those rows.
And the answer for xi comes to 8.3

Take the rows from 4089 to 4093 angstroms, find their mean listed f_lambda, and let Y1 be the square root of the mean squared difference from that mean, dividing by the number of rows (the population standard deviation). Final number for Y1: 0.13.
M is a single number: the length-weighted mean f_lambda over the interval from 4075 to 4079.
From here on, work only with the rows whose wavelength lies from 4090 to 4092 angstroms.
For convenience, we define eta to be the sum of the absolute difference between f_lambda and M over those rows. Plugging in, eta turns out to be 0.3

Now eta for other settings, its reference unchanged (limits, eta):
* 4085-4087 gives 1.3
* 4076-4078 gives 0.1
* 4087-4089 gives 0.6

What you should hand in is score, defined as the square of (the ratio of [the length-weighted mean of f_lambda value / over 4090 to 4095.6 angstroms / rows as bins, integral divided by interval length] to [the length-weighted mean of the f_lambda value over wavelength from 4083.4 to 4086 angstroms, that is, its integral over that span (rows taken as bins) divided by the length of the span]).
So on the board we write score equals 0.77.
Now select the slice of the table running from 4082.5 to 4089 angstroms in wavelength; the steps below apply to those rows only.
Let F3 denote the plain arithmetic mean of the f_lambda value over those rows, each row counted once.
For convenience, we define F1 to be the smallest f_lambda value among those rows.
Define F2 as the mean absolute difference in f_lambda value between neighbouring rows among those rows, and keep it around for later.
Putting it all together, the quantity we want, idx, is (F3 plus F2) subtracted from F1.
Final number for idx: -0.53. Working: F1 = 8.59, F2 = 0.115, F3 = 9.01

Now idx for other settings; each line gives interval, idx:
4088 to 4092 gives -0.33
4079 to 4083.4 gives -0.43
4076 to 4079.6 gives -0.22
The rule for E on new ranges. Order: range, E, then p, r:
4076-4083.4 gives 4.8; 0.8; 8.7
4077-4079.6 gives 4.3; 0.2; 8.5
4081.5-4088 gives 4.4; -0.3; 9.1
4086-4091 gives 4.0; -0.7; 8.6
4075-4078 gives 4.3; 0.2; 8.3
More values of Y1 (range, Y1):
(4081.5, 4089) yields 0.21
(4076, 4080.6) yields 0.15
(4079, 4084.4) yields 0.22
